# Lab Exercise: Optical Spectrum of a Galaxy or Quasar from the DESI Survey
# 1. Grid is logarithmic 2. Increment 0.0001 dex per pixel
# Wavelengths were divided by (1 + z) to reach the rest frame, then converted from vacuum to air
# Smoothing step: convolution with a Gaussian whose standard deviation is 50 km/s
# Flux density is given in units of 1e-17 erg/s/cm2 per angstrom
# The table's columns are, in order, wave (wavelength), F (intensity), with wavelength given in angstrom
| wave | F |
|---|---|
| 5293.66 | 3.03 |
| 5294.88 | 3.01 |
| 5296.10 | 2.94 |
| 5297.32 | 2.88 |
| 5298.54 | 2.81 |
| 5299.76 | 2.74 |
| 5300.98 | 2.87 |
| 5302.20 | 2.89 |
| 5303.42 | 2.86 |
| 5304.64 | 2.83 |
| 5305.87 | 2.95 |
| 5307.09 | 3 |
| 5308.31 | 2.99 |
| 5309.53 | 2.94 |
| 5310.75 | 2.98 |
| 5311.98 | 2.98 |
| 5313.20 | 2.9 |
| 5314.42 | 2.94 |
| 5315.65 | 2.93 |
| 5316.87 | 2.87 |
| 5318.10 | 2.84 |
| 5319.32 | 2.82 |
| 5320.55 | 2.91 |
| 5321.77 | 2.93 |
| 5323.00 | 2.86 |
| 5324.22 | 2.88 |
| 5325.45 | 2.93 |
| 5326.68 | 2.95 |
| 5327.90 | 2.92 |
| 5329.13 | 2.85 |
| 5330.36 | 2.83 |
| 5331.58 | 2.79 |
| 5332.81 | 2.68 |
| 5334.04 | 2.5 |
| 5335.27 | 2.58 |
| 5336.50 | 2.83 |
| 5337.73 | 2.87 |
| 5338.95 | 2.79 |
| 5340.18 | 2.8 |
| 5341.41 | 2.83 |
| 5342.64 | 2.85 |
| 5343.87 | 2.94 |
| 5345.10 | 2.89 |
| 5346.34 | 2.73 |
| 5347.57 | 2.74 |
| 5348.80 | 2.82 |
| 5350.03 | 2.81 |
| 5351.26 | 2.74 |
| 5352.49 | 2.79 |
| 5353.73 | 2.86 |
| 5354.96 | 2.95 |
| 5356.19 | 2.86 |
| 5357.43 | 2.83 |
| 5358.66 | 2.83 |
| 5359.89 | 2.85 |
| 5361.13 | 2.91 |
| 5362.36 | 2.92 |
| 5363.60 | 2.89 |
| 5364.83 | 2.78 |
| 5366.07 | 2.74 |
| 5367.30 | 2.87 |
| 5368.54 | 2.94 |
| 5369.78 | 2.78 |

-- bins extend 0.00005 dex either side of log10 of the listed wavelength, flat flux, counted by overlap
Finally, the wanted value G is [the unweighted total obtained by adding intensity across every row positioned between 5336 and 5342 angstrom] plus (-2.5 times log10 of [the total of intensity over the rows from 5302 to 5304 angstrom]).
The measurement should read 12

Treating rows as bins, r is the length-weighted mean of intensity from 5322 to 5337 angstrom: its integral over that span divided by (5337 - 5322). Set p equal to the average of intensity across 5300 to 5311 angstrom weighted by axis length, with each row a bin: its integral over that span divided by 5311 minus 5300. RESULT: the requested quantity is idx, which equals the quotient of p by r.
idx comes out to 1.04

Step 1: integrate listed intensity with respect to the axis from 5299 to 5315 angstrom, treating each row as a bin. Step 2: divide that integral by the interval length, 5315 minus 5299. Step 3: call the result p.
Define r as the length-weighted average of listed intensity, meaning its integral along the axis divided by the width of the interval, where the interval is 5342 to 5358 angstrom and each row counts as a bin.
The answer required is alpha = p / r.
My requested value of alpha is 1.03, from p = 2.91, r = 2.83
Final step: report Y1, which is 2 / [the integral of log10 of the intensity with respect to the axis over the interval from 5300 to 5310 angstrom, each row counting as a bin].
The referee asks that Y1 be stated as 0.4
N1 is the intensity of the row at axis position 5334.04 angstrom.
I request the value 2.5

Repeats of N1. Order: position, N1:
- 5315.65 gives 2.93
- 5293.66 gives 3.03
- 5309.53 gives 2.94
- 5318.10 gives 2.84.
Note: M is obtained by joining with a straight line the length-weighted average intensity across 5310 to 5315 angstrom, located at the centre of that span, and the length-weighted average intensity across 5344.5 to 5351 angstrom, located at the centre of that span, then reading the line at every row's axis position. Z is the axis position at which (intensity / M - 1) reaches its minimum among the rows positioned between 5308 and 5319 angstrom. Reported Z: 5318.10 angstrom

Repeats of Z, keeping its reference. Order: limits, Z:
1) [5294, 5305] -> 5299.76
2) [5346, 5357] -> 5346.34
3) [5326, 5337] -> 5334.04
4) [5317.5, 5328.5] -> 5319.32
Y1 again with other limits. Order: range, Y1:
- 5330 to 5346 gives 0.3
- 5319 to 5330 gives 0.4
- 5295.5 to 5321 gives 0.2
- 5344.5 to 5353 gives 0.5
